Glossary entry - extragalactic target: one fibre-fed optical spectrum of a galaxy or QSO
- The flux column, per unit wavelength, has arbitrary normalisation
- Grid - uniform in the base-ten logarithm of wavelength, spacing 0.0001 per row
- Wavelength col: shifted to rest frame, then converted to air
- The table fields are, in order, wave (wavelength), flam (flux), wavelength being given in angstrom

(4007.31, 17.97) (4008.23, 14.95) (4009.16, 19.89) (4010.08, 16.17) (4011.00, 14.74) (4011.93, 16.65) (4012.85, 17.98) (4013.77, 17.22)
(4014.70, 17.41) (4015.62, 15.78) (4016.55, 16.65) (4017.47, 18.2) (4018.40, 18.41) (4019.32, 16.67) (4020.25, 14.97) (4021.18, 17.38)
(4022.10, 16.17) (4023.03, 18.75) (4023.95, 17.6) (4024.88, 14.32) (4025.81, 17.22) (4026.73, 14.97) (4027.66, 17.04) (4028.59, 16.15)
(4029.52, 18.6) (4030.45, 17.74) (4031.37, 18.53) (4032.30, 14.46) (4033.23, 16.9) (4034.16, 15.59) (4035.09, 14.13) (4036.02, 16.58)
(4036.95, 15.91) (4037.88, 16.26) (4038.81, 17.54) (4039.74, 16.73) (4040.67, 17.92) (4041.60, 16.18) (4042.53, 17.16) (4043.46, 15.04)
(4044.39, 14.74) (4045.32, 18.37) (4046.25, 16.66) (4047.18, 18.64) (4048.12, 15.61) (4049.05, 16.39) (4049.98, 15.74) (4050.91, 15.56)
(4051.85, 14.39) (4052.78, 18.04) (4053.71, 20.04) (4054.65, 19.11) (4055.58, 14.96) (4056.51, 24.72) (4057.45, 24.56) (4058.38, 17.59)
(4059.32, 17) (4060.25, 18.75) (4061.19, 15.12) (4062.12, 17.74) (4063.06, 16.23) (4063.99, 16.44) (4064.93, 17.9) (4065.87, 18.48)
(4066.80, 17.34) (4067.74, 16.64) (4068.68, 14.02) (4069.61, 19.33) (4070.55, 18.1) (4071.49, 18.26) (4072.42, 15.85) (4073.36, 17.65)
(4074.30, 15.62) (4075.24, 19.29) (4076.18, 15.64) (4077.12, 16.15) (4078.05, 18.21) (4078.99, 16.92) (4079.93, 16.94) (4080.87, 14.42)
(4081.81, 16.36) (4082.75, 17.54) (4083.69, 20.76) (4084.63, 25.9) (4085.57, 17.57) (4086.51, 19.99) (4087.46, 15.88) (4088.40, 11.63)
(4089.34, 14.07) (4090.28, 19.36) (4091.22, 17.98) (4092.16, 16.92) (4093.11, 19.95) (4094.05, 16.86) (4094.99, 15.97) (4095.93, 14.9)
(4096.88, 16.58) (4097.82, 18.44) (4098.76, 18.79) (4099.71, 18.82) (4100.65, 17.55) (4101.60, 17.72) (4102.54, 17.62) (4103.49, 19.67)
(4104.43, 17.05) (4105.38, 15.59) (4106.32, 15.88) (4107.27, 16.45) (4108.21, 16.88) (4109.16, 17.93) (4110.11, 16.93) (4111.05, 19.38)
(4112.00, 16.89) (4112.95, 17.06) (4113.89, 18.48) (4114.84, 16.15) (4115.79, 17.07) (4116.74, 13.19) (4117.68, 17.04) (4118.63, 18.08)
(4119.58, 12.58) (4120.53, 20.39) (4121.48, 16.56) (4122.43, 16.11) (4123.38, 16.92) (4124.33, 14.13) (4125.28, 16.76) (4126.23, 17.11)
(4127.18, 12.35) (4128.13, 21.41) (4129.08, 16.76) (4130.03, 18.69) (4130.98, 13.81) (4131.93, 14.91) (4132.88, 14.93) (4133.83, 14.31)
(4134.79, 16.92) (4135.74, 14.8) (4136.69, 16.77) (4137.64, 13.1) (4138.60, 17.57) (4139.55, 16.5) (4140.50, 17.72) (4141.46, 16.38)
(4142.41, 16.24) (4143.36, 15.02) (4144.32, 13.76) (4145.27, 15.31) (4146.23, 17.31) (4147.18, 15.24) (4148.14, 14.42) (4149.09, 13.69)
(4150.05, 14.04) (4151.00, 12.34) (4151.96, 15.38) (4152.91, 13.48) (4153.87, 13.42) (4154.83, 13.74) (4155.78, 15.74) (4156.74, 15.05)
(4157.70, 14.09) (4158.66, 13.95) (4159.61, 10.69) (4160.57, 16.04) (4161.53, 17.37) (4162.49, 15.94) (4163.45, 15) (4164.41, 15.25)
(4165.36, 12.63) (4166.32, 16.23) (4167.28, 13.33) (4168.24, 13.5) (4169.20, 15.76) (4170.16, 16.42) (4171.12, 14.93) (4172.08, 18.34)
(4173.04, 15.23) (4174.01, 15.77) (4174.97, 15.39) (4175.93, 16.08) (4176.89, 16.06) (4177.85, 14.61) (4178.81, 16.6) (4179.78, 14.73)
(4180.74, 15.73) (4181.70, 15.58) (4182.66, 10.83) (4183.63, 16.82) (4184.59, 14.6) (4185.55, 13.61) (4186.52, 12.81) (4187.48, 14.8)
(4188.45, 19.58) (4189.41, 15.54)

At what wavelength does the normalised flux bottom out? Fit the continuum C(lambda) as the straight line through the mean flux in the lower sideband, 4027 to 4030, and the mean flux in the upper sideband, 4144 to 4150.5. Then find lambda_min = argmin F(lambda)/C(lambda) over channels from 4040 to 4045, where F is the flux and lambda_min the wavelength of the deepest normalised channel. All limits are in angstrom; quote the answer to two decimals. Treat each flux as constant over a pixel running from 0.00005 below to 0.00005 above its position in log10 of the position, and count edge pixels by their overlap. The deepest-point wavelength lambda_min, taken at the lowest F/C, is 4044.39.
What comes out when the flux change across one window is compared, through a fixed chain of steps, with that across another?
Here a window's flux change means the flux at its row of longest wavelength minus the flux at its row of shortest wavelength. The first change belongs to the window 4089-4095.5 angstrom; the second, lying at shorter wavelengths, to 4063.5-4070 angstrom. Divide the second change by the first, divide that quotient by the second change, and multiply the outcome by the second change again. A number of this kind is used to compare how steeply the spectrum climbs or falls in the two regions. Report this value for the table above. 1.5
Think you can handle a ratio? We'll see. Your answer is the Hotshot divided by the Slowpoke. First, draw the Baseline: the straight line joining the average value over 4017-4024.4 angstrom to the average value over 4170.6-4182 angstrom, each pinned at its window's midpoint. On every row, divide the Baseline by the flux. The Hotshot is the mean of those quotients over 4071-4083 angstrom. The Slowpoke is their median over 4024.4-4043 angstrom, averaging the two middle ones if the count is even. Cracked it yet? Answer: 0.97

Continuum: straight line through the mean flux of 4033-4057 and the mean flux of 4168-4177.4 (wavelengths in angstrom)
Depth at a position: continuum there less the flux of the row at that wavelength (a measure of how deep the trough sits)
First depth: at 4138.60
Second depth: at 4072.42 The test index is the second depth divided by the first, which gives -0.5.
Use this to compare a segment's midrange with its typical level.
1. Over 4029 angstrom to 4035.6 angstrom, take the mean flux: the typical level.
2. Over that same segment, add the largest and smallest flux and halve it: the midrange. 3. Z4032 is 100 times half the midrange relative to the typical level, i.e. 49.4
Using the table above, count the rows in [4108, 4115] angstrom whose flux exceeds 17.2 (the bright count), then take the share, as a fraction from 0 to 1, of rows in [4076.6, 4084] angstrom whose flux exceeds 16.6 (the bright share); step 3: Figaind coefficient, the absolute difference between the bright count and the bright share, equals 2.4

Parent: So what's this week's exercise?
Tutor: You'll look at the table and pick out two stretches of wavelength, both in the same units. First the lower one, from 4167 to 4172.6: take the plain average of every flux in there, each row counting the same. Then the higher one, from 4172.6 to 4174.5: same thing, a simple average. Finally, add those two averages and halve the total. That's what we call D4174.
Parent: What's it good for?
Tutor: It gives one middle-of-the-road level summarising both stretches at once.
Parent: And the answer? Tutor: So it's 15.4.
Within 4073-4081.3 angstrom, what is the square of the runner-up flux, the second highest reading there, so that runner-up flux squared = 332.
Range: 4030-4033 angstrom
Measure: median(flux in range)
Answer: 17.7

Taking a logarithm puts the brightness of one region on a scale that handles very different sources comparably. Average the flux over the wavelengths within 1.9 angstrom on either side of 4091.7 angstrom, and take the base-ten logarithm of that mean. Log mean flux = 1.27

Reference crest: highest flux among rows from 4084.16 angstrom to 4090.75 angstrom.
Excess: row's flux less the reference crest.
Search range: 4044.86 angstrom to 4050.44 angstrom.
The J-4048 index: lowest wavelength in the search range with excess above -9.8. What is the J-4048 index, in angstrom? 4045.32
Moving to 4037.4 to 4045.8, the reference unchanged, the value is 4037.88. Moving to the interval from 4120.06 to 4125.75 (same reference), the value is 4120.53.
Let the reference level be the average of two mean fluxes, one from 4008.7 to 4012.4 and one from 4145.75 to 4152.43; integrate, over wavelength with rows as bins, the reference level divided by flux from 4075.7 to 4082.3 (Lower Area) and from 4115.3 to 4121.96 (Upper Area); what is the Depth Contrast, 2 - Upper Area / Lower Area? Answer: 0.97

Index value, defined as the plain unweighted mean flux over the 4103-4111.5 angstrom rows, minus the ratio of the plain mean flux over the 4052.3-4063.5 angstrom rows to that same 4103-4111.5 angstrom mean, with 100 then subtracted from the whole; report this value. -83.8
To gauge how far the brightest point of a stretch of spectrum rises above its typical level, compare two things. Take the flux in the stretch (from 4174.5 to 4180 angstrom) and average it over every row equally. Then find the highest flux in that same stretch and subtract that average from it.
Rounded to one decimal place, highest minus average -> 1.0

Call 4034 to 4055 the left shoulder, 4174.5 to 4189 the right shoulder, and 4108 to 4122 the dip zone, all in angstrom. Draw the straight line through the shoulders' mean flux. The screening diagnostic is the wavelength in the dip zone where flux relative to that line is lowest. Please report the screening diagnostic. 4119.58 angstrom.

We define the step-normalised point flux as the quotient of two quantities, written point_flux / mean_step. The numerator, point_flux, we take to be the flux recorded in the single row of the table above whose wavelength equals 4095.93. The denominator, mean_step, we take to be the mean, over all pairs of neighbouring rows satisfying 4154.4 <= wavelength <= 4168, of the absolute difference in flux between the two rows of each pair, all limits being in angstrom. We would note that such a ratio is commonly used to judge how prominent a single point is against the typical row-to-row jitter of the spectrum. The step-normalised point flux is 7.6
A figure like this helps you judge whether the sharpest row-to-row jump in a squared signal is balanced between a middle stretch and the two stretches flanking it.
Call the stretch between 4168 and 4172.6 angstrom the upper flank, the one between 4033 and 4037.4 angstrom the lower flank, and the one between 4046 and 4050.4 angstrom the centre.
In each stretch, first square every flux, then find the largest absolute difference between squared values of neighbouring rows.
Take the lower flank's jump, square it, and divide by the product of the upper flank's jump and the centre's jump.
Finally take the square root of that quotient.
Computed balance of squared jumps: 0.7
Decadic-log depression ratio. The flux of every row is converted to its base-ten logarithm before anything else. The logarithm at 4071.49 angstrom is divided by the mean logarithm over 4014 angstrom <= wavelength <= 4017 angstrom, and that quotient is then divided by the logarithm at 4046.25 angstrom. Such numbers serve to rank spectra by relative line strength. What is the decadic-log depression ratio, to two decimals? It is 0.85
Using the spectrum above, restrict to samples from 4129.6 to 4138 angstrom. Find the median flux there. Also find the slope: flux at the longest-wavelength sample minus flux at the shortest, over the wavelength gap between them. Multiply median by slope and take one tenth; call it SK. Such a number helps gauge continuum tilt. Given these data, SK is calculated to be -1.1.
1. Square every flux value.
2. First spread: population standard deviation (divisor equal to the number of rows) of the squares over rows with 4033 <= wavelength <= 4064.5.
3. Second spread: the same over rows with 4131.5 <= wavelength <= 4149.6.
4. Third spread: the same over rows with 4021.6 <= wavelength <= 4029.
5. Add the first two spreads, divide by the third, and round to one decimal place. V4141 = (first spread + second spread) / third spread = 3.0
